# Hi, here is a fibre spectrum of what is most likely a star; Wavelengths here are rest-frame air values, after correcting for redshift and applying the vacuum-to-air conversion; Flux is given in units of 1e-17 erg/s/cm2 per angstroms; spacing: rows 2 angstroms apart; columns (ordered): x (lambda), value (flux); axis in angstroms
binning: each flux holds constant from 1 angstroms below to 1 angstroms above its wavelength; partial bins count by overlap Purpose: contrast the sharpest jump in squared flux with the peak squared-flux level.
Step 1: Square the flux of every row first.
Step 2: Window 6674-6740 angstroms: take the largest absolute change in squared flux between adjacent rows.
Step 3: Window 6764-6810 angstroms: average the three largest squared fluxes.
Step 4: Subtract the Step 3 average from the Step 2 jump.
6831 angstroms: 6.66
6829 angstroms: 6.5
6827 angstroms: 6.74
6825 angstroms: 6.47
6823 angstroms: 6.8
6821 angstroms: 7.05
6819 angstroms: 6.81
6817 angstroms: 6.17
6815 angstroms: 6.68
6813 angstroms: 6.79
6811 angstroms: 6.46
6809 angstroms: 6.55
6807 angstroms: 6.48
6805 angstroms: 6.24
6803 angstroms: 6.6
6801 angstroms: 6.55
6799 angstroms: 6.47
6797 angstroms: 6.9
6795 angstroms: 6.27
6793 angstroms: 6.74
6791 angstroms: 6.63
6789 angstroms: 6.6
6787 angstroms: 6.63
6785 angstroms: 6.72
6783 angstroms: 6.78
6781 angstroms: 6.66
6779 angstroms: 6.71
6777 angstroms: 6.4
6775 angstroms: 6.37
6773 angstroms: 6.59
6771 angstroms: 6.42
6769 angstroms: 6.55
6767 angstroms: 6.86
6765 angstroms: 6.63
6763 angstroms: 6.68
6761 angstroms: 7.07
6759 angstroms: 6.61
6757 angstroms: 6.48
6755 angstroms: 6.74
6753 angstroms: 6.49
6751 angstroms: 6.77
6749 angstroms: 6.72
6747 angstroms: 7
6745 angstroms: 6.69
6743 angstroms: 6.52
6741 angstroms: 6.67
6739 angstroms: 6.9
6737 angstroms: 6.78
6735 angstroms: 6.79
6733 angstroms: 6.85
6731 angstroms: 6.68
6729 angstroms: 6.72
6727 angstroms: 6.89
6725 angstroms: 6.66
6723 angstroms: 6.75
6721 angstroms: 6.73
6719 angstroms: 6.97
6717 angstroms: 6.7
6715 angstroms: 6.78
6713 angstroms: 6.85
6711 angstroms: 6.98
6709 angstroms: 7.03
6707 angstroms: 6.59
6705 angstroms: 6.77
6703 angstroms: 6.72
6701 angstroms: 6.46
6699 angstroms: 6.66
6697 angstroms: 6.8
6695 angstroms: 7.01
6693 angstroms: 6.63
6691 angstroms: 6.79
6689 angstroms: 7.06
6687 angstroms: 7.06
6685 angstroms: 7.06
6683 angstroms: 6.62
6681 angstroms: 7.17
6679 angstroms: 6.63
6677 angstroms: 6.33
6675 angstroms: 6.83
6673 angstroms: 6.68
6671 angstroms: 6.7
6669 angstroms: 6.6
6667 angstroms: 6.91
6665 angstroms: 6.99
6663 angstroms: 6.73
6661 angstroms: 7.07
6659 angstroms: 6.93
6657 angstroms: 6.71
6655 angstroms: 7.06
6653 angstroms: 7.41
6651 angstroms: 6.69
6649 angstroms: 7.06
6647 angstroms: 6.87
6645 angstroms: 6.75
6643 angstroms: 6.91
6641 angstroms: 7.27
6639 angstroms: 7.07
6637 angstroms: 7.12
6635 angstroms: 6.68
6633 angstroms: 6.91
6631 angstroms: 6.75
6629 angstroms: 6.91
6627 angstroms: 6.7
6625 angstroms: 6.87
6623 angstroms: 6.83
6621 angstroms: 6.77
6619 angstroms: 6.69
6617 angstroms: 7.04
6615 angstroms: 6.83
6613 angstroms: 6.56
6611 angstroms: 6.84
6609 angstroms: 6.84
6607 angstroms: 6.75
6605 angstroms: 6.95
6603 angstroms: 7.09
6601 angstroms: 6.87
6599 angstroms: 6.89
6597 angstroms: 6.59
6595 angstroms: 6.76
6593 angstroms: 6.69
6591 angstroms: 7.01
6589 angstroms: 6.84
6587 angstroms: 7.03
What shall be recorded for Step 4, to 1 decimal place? -39.3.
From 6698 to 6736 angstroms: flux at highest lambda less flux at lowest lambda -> 0.13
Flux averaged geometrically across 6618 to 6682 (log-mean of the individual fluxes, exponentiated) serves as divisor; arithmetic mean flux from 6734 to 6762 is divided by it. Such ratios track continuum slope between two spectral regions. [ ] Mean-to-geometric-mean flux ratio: 0.981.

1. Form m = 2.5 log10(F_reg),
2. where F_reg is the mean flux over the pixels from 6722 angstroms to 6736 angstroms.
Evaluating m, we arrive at 2.08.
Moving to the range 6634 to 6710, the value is 2.09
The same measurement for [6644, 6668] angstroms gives 2.10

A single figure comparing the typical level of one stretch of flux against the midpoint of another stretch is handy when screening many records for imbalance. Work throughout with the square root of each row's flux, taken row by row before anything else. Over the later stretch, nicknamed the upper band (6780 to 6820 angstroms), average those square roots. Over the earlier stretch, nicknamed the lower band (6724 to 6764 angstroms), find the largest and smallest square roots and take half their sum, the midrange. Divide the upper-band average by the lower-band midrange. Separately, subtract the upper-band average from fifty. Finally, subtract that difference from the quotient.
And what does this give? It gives -46.45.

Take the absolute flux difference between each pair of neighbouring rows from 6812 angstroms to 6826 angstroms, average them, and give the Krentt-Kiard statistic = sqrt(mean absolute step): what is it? 0.59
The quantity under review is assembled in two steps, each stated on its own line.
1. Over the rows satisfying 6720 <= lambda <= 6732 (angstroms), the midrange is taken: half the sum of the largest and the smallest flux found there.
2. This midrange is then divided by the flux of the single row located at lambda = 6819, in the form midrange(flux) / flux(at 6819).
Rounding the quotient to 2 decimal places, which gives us 0.99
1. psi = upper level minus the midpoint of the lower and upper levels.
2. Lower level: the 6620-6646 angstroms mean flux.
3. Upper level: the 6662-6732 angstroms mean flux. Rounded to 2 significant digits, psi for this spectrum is -0.050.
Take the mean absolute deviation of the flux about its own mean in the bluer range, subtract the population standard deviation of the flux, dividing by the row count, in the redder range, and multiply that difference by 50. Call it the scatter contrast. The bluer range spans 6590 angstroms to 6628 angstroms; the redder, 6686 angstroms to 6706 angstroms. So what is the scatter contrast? -4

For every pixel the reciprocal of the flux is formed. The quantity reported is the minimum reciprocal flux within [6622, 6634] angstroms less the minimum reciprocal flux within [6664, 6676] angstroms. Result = 0.0017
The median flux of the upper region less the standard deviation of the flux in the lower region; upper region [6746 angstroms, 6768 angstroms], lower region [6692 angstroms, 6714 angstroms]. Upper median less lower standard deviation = 6.54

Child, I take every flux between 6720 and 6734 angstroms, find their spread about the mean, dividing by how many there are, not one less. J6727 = 0.08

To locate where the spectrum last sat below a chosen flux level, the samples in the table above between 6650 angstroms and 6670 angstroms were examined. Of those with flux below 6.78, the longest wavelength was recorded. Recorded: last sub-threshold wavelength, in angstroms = 6669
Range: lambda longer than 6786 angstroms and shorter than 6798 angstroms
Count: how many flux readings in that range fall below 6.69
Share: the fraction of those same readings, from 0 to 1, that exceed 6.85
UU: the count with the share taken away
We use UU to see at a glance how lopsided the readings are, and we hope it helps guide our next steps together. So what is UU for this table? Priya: 3.8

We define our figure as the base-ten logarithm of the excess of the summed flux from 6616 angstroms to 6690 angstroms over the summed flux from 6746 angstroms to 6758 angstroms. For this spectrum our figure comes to 2.3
